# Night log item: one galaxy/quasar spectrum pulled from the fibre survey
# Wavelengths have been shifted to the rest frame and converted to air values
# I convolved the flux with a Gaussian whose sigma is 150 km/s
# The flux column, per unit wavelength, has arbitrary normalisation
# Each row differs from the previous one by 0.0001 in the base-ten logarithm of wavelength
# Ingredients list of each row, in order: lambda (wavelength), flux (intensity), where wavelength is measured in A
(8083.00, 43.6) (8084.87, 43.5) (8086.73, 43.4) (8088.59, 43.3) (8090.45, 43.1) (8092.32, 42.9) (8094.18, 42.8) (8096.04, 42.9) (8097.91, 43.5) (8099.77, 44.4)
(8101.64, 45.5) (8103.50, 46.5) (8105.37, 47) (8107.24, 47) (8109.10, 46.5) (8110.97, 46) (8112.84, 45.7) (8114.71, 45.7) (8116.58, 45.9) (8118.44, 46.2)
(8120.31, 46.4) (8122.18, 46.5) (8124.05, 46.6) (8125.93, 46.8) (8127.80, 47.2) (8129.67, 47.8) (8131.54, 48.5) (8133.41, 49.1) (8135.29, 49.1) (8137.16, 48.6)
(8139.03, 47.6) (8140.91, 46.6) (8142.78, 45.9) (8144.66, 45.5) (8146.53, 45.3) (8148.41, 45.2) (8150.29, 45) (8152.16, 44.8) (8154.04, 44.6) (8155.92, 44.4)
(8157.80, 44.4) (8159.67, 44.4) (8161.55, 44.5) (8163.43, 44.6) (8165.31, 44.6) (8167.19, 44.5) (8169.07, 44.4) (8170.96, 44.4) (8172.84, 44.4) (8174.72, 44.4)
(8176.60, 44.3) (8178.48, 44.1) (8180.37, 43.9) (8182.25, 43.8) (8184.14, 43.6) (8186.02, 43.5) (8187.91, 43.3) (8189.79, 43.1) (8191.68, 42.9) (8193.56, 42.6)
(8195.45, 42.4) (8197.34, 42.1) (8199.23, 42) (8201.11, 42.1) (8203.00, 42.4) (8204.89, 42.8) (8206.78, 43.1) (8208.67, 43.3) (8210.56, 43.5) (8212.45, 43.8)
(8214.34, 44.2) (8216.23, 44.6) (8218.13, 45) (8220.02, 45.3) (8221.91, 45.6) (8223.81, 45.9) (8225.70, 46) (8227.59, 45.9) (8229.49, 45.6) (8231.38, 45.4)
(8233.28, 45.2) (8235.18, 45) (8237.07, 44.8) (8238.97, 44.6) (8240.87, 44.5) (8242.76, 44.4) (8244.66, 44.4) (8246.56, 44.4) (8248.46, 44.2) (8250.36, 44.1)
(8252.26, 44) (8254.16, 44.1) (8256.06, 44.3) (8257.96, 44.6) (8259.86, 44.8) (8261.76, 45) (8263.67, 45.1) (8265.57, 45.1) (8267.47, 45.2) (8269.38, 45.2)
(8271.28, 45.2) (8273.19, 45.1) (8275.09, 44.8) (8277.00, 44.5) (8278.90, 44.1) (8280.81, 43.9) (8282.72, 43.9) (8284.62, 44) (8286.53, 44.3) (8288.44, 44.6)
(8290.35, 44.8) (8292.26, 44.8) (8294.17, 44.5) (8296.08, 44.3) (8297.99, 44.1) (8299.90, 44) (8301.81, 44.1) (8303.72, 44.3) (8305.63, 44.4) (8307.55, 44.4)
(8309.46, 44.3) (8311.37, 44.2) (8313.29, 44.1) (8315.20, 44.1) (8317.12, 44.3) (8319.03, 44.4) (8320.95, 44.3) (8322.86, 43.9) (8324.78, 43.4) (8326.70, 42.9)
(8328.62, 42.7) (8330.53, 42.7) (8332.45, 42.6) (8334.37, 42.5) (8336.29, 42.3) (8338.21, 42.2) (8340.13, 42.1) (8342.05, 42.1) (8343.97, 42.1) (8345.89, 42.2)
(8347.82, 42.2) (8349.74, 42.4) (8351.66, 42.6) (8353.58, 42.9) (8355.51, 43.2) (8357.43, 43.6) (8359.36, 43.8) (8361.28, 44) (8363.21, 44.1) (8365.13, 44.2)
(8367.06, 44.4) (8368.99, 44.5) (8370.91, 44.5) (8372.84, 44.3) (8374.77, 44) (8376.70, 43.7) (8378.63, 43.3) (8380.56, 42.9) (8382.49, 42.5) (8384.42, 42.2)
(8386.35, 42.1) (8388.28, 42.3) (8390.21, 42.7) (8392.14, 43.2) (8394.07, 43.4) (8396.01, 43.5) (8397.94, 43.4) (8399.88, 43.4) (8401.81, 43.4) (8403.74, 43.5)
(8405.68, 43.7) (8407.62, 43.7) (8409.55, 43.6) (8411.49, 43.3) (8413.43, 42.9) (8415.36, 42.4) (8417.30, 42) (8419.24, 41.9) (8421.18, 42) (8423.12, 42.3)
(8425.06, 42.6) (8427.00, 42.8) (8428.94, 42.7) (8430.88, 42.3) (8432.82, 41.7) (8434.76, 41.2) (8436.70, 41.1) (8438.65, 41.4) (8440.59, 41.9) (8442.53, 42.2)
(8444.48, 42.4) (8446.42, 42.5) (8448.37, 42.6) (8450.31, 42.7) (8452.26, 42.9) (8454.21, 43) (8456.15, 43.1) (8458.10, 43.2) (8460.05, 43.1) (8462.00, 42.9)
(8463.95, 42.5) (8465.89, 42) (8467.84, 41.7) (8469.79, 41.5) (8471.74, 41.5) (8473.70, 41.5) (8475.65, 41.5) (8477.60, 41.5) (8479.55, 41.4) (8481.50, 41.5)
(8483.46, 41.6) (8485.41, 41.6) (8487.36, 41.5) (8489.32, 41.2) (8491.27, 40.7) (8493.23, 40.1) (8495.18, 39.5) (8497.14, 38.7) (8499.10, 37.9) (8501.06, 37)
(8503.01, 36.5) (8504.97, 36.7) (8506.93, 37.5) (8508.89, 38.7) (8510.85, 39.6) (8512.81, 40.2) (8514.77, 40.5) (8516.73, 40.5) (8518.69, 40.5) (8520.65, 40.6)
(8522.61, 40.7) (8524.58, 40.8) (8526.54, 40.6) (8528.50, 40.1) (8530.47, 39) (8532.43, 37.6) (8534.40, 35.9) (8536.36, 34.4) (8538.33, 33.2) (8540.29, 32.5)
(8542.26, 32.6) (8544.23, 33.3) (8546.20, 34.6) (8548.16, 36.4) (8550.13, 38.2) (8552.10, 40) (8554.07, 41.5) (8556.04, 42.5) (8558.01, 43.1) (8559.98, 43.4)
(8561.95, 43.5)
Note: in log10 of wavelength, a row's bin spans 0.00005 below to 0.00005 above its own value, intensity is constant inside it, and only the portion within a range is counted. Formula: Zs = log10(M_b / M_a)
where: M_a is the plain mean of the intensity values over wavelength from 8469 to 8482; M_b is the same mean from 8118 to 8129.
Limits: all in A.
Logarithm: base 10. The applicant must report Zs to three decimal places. 0.051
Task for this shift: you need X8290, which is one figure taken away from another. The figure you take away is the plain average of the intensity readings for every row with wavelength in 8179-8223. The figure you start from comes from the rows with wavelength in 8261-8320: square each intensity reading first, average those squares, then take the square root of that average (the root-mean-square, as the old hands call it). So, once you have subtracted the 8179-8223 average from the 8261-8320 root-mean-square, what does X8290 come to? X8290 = 1.1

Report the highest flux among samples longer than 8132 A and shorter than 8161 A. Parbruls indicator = 49.1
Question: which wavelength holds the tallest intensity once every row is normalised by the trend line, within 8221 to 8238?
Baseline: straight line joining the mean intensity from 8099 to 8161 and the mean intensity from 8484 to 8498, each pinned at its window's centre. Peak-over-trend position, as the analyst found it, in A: 8225.70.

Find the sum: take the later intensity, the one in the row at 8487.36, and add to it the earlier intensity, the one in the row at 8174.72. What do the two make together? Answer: 86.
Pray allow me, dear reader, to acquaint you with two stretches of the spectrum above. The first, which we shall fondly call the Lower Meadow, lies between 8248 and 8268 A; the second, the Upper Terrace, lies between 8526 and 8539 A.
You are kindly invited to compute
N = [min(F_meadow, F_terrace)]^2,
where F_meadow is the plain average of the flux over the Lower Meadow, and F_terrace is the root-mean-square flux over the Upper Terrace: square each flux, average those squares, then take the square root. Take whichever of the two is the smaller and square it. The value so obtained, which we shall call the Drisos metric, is 1395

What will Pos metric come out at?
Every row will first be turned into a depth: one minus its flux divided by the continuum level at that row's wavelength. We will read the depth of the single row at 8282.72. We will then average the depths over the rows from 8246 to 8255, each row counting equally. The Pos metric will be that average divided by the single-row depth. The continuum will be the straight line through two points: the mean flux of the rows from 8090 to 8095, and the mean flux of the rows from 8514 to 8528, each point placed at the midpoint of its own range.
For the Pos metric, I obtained 1.0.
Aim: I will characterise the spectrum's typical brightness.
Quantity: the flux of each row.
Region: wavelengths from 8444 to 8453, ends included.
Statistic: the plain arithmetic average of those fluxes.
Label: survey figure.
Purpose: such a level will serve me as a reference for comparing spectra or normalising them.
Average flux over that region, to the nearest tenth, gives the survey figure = 42.6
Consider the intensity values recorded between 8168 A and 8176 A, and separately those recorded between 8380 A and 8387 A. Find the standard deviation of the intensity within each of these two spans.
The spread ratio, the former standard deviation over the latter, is 0.0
